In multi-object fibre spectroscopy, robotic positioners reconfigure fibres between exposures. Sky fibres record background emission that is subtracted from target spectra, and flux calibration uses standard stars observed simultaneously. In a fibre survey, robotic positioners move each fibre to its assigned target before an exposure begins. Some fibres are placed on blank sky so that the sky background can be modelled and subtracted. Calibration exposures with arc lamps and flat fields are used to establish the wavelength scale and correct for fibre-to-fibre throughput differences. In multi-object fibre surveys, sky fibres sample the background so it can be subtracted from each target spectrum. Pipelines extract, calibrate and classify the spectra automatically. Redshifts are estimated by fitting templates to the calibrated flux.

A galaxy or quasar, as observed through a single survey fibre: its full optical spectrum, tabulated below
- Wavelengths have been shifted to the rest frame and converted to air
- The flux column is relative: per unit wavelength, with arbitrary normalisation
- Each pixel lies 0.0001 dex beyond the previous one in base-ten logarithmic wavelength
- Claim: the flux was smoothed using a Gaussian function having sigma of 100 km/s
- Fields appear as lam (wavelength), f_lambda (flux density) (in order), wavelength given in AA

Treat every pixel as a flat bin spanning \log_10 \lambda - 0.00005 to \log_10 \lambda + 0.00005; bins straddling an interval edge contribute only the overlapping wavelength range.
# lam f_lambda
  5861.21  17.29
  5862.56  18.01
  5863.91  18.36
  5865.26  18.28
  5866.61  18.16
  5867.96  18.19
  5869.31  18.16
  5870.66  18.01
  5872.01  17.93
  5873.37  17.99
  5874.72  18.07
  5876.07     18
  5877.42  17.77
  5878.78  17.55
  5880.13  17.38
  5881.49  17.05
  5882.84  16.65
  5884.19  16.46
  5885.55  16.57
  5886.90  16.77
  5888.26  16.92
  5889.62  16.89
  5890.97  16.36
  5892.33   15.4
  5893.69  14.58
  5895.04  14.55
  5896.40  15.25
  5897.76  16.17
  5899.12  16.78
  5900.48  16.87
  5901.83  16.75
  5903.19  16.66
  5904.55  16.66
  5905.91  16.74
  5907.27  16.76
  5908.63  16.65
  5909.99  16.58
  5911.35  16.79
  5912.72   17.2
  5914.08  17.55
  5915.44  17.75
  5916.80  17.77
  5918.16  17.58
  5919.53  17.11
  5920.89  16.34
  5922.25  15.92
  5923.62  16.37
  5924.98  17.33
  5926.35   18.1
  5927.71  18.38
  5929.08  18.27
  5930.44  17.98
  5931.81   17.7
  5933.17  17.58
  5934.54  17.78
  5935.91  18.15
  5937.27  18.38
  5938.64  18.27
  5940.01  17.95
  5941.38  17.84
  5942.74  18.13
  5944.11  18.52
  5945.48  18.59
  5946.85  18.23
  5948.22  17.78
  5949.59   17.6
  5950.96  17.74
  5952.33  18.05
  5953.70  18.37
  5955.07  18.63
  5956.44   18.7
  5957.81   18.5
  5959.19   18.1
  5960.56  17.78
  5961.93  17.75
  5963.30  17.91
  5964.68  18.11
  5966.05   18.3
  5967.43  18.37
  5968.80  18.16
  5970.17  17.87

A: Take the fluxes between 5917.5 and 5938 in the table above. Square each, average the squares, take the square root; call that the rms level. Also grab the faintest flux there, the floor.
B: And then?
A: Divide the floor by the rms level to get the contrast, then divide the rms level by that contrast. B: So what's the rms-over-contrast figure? 19.34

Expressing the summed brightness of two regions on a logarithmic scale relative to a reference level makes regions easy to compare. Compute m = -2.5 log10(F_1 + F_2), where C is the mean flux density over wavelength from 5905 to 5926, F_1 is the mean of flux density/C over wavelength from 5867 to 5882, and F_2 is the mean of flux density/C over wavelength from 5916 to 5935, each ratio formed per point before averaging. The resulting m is -0.79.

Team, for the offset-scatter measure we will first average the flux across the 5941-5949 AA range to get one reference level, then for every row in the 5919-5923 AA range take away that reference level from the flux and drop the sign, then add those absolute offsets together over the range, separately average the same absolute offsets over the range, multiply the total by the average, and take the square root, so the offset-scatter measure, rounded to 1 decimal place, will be 3.0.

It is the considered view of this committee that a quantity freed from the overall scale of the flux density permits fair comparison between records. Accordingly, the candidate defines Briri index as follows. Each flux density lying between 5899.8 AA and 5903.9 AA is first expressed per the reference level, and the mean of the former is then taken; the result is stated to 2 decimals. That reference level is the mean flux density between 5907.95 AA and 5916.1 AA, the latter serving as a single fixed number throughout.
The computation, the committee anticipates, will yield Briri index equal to 0.98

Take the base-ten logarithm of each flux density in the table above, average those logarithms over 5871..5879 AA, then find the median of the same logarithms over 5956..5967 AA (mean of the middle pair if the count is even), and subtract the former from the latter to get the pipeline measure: 0.005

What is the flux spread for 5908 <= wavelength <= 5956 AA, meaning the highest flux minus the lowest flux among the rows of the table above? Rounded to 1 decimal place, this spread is 2.7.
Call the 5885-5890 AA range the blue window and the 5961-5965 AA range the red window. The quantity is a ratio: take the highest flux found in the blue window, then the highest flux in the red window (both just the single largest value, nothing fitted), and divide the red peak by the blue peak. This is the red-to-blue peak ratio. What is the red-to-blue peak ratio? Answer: 1.07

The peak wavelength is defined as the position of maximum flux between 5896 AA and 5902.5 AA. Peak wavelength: 5900.48 AA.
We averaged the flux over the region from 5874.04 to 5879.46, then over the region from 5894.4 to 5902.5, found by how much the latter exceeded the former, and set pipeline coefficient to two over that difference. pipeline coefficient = -1.1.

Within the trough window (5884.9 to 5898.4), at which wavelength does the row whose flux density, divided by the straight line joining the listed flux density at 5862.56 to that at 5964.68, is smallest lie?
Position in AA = 5895.04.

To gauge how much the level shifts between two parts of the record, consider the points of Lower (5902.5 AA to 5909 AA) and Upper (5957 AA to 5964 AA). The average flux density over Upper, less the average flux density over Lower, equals 1.31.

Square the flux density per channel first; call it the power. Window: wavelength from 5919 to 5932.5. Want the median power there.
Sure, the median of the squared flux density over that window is 307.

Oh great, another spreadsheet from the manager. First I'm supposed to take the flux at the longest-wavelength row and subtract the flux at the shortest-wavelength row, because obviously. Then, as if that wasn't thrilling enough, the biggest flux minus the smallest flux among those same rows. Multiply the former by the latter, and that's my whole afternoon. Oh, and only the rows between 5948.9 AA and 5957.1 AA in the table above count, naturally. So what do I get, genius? 1.2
